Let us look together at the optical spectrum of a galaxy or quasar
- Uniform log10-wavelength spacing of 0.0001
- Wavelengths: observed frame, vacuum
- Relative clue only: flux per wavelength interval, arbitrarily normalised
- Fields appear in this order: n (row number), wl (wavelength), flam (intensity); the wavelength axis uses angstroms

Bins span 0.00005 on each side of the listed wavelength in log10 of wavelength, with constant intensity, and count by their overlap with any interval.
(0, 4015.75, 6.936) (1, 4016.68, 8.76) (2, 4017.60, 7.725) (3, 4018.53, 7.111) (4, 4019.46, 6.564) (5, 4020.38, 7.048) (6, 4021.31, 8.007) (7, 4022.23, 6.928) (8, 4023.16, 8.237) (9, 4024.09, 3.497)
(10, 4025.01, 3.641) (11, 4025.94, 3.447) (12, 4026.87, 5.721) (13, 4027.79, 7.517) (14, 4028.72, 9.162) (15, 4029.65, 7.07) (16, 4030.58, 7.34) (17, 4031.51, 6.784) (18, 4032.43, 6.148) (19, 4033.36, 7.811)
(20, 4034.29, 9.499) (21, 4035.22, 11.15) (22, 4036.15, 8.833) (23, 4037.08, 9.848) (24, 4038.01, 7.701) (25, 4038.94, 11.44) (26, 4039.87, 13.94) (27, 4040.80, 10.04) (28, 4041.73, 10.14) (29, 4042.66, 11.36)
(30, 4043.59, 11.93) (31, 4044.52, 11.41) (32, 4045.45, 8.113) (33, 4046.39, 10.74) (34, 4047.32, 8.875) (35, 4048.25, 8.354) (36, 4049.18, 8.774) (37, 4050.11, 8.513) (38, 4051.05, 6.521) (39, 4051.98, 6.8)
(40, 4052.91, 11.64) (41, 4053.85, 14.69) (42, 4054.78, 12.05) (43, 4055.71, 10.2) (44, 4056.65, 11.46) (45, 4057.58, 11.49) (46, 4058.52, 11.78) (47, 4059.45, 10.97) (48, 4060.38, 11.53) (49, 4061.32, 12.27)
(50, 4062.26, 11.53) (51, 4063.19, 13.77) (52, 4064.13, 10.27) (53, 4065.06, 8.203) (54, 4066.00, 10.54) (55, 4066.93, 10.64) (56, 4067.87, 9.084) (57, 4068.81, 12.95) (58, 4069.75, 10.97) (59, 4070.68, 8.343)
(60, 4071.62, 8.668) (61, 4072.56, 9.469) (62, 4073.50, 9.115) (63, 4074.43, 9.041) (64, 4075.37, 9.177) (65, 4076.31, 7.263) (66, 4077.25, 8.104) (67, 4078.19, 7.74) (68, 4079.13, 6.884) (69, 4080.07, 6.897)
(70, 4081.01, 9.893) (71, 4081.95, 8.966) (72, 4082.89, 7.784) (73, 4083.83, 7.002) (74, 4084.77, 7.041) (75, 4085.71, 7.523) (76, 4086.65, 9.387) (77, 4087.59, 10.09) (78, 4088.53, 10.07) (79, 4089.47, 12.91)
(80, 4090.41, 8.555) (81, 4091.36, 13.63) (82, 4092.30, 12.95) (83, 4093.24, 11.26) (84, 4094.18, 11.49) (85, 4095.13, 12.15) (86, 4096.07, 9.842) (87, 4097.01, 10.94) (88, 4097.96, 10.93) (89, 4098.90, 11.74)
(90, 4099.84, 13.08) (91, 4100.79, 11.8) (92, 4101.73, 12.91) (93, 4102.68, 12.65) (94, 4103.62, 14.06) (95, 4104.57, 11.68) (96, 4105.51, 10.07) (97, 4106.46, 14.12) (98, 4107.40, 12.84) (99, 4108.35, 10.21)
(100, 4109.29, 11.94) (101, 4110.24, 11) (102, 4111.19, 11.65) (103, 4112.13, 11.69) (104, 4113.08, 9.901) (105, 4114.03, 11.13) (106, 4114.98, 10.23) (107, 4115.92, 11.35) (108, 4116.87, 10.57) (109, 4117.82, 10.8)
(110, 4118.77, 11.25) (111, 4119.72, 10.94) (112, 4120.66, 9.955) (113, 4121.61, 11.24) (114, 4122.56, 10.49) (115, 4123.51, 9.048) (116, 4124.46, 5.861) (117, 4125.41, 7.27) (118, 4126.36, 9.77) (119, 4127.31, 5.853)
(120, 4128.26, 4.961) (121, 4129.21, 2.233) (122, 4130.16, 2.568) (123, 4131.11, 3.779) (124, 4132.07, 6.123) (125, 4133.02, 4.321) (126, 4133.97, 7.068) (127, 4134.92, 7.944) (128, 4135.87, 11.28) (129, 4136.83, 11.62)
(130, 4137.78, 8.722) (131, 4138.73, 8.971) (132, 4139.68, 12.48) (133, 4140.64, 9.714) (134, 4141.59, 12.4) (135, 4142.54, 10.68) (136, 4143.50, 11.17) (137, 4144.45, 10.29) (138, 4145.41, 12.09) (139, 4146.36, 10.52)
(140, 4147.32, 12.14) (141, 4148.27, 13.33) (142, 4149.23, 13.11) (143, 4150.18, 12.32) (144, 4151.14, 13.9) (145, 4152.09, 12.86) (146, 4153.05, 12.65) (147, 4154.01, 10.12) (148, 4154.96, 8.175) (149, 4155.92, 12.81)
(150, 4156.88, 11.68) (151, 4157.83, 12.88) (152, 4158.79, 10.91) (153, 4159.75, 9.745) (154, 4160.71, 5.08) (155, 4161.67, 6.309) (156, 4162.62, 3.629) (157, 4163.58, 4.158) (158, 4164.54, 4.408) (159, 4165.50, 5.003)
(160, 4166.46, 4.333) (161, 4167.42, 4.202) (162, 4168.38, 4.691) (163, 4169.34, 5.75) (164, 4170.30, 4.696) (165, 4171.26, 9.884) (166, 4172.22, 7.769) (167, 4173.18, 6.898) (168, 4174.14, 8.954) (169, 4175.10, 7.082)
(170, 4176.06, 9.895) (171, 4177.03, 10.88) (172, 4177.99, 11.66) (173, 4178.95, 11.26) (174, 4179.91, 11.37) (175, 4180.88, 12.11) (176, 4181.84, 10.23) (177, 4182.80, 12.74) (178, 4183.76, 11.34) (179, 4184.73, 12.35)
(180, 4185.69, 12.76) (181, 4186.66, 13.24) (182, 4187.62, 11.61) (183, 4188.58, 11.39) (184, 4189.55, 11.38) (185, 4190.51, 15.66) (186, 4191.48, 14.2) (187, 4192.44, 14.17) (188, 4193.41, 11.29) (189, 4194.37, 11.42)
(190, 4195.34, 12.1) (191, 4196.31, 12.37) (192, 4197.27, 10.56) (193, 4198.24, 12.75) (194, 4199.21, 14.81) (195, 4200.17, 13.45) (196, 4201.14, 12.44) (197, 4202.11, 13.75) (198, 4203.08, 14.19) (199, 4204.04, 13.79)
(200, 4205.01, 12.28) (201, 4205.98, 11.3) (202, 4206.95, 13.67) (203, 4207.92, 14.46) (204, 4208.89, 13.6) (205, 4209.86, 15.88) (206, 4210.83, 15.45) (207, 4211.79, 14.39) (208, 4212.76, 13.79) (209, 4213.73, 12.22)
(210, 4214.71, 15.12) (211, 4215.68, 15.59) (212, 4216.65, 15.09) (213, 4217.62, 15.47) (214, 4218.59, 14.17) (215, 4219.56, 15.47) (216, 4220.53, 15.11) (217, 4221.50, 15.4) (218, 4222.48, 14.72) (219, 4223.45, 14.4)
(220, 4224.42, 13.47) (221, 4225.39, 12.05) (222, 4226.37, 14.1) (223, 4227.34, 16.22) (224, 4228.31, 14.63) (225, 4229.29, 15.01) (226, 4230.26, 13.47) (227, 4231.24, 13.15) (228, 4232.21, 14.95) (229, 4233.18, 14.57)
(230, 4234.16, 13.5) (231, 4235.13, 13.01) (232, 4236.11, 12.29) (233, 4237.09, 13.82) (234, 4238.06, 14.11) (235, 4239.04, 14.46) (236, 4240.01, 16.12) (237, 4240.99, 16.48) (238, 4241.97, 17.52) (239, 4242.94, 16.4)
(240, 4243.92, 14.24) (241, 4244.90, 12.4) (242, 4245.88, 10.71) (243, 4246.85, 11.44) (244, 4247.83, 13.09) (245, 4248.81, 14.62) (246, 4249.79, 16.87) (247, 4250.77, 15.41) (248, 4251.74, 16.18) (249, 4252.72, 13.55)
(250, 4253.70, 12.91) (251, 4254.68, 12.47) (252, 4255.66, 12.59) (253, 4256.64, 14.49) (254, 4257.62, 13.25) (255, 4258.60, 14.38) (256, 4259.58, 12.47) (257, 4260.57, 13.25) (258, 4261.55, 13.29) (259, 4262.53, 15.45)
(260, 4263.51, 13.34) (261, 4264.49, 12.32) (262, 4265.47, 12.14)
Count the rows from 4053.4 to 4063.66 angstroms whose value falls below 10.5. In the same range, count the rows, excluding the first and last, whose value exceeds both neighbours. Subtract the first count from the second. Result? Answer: 1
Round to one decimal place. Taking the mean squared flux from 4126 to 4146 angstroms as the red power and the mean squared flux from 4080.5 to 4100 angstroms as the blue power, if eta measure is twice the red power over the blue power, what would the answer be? 1.4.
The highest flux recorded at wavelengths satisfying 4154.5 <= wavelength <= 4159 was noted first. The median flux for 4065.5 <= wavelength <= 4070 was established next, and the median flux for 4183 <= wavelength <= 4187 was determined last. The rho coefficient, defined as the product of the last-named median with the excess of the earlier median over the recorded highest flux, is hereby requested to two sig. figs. -28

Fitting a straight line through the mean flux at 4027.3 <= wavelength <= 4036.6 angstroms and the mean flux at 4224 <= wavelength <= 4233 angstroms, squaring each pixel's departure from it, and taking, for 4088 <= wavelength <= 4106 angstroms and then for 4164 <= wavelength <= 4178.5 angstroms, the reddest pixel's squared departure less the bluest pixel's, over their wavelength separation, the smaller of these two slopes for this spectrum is -4.4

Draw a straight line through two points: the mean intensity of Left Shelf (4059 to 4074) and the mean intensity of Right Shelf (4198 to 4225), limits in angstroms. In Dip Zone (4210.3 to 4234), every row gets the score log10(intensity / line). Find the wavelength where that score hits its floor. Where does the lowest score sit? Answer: 4225.39 angstroms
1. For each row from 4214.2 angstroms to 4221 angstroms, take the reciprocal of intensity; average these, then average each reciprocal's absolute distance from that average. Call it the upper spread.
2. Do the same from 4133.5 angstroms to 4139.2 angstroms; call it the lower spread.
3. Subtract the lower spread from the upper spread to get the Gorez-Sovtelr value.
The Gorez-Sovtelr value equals -0.015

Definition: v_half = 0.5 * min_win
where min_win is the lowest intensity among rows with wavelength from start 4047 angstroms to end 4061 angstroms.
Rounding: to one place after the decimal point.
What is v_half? 3.3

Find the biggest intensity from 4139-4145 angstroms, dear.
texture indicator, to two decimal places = 12.48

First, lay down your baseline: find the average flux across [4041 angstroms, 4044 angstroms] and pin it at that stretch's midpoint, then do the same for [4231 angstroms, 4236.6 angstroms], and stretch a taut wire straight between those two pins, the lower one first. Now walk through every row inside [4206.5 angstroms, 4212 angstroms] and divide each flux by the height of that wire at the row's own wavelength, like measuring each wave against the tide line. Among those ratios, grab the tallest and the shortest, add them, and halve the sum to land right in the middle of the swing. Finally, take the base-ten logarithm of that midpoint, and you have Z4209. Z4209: 0.05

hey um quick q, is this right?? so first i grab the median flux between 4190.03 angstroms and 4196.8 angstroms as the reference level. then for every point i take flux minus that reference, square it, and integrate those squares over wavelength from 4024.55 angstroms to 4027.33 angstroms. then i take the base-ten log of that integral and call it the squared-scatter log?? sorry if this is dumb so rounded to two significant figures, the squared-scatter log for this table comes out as 2.3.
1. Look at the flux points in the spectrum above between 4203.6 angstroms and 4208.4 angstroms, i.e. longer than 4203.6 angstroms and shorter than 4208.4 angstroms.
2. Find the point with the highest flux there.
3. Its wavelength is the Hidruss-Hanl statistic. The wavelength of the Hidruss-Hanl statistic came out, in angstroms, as 4207.92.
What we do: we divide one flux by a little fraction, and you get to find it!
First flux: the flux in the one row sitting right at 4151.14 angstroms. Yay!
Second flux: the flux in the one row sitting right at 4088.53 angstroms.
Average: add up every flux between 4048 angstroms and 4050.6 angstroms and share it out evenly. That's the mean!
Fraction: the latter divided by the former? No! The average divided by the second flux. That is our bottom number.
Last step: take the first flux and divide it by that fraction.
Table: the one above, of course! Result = 16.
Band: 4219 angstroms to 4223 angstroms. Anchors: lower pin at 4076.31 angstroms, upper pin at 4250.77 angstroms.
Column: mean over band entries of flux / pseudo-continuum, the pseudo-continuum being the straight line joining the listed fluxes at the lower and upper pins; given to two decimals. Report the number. 1.08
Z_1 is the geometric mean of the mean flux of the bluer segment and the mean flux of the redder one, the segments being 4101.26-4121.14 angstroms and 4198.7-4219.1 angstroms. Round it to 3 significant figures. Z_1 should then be 12.7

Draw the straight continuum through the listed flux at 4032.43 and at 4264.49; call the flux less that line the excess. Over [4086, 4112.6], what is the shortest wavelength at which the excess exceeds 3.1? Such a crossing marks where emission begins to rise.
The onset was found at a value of 4089.47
